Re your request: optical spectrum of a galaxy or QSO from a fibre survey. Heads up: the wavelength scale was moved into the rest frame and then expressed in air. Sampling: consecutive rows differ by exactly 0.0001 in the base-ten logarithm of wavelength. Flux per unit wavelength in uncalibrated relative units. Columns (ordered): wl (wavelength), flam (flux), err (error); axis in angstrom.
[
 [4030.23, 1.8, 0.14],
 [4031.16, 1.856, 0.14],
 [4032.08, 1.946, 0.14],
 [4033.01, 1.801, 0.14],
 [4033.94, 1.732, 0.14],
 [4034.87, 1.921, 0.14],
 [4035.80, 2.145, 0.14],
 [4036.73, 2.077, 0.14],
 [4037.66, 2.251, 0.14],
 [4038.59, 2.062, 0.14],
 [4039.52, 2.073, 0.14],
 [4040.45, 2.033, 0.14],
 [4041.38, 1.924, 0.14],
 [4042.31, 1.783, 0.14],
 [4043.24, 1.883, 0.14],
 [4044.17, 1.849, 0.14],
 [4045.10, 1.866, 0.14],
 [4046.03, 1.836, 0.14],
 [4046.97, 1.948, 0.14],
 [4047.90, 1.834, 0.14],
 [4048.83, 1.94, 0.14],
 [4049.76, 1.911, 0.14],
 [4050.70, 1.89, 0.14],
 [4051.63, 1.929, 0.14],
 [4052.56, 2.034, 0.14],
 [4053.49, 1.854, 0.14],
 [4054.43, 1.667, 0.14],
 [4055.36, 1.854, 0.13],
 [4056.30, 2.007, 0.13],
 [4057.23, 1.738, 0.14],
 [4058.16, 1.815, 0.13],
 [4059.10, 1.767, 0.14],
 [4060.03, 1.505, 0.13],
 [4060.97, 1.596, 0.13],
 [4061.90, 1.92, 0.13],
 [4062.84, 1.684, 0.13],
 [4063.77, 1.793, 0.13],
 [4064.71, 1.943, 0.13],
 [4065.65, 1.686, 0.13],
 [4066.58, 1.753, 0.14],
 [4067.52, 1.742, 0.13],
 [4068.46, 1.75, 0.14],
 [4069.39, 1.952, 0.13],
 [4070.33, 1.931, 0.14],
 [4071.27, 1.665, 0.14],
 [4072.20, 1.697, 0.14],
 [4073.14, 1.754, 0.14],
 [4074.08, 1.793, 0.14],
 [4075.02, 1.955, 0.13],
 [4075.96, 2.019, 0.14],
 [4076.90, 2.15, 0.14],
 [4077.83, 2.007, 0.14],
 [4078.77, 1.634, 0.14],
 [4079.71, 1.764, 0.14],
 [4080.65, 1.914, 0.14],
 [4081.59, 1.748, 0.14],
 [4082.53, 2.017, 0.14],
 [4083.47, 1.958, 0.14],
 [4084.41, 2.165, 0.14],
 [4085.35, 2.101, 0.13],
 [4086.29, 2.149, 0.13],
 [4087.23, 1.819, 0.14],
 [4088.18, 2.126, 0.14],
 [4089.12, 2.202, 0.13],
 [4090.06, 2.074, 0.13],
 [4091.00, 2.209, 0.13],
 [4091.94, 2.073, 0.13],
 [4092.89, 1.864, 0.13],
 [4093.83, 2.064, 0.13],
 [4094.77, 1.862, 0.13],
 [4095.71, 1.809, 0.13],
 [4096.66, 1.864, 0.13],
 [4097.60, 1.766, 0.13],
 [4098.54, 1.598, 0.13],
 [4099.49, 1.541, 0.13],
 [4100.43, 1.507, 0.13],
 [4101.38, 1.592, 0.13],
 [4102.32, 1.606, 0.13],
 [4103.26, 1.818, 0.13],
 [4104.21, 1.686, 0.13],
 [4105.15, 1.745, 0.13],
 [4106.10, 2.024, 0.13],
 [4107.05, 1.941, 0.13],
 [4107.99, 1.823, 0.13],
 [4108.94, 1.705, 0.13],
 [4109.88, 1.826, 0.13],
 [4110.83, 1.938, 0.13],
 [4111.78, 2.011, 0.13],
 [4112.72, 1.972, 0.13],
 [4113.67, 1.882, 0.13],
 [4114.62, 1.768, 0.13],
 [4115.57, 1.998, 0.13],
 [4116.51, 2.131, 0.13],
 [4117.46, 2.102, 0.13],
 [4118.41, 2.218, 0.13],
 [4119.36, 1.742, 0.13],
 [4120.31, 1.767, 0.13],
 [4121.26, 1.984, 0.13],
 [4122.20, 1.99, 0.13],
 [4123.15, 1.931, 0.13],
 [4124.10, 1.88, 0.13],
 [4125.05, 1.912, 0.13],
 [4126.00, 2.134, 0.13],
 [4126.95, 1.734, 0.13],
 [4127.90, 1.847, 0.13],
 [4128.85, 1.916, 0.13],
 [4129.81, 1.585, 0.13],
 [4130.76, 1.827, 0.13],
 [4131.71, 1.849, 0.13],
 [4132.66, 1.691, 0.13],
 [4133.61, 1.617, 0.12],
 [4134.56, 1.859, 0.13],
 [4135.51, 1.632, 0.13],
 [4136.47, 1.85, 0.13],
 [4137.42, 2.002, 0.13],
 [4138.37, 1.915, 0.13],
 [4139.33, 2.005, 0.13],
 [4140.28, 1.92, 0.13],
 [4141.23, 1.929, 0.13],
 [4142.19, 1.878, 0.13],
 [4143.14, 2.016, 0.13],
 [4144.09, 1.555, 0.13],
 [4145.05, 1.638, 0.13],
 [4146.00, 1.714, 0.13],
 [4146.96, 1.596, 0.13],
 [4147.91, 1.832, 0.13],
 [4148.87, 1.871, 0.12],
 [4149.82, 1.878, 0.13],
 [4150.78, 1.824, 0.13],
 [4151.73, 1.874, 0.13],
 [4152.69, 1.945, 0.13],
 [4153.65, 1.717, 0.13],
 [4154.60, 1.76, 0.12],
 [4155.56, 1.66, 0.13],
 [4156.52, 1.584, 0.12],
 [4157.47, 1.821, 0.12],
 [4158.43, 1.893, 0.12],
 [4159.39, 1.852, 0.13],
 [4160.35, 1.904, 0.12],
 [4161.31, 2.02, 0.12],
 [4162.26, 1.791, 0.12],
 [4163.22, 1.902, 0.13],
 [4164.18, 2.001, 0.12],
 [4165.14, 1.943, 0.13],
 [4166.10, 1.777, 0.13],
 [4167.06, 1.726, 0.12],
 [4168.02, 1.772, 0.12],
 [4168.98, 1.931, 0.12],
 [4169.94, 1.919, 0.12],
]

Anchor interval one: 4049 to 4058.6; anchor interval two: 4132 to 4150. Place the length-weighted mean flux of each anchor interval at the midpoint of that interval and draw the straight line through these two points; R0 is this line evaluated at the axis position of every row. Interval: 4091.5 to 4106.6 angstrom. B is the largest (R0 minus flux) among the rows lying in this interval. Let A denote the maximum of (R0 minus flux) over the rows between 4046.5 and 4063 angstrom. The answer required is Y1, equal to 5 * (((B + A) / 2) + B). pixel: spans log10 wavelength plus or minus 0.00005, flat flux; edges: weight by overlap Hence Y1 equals 3.4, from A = 0.36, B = 0.33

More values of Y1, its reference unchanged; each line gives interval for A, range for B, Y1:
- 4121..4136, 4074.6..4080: 2.2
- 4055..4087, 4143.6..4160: 2.8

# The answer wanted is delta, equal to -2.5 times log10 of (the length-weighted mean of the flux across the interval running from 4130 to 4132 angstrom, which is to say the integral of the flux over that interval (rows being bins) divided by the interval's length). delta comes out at -0.64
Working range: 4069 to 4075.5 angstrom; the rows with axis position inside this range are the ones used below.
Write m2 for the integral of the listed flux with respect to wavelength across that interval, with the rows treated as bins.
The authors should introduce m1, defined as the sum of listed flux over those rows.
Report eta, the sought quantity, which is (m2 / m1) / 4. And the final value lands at 0.232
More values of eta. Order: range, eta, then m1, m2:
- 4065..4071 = 0.250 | 10.8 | 10.8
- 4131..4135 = 0.251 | 7.0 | 7.0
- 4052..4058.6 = 0.236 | 13.0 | 12.2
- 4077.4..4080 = 0.216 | 5.4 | 4.7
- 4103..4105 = 0.249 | 3.5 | 3.5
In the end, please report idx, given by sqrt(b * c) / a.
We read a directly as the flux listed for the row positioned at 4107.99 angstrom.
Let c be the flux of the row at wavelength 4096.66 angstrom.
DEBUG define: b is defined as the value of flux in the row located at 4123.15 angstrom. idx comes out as 1.04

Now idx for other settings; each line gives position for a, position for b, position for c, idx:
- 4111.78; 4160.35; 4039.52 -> 0.99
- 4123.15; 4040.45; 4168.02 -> 0.98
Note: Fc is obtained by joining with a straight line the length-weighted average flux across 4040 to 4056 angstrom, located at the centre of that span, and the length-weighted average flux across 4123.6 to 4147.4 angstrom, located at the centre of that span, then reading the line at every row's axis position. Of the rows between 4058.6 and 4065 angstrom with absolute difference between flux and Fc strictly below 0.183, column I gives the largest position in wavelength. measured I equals 4064.71 angstrom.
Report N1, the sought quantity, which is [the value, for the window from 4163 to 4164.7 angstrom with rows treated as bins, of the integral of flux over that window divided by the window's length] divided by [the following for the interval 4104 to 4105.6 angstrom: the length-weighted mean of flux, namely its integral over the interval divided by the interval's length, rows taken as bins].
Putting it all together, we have 1.13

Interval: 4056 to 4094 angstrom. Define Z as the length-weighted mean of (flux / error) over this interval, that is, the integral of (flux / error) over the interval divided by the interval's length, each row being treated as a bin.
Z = 14.0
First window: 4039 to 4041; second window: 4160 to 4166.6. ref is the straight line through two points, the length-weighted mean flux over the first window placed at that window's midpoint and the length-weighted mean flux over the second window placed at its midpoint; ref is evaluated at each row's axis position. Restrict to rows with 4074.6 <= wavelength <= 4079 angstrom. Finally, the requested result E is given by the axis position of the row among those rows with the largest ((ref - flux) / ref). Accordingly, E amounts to 4078.77 angstrom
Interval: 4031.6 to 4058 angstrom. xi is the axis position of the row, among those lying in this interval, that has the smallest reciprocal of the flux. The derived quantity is 4037.66 angstrom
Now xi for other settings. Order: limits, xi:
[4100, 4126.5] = 4118.41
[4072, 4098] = 4091.00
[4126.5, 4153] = 4143.14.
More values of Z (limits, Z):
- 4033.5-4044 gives 14.2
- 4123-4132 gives 14.3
